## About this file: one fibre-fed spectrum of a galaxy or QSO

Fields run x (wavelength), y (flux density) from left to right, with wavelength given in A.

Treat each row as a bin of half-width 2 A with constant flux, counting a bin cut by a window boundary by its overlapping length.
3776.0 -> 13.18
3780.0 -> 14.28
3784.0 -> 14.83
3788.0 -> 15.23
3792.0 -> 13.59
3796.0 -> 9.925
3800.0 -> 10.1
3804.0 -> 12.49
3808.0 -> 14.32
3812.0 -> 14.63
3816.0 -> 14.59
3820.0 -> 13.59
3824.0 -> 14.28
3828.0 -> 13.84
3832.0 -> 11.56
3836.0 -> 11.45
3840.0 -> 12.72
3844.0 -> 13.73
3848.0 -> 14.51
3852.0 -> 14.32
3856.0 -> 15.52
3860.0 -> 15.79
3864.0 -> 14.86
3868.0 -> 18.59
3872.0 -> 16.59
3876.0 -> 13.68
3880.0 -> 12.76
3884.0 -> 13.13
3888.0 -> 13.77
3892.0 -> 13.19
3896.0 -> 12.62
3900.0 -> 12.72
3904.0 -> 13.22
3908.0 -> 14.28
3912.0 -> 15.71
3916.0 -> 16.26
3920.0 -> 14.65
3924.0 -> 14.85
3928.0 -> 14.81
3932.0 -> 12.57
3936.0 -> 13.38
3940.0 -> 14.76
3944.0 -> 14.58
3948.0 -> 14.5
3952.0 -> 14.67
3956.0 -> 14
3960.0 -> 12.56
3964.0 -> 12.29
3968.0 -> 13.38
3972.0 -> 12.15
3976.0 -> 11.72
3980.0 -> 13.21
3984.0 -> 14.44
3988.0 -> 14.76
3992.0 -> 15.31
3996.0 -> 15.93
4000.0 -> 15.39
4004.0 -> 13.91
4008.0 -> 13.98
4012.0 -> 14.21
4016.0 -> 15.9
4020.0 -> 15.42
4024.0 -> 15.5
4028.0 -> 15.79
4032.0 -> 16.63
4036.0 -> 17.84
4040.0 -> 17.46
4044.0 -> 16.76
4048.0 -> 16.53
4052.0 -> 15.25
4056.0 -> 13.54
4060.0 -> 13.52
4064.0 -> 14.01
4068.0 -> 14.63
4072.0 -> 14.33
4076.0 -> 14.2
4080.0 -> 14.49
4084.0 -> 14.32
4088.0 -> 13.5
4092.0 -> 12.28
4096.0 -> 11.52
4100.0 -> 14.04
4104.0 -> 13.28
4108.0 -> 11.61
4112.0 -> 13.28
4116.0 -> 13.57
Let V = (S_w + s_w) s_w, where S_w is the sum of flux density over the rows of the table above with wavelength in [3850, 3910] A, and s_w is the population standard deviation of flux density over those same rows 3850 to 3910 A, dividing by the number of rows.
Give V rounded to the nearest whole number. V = 353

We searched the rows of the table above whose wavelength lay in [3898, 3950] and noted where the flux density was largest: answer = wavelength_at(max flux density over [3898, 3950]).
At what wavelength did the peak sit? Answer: 3916.0 A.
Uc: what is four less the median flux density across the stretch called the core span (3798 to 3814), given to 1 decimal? -9.4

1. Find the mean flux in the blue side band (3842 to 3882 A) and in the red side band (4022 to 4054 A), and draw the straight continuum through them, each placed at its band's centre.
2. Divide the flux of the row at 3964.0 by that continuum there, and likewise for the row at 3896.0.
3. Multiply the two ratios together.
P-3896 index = 0.64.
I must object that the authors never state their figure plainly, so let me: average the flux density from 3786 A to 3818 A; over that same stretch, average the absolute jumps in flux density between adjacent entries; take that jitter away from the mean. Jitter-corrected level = 11.7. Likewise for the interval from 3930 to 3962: 13.2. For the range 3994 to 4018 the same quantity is 14.1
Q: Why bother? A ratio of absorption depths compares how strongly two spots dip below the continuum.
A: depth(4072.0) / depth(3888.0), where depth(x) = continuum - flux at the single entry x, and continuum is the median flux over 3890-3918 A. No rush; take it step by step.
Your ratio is 2.0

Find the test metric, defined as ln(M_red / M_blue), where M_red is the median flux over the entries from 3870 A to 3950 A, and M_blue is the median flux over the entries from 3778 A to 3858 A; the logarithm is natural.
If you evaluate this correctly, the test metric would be -0.002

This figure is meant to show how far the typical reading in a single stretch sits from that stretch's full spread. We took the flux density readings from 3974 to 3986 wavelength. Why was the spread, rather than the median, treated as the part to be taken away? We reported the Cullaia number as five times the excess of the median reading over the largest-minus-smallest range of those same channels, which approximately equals 52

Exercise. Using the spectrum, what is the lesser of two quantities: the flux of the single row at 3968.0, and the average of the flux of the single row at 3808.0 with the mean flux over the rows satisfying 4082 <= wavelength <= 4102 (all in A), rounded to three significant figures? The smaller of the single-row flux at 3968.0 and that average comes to 13.4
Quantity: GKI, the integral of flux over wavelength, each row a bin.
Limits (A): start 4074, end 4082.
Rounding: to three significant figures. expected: 115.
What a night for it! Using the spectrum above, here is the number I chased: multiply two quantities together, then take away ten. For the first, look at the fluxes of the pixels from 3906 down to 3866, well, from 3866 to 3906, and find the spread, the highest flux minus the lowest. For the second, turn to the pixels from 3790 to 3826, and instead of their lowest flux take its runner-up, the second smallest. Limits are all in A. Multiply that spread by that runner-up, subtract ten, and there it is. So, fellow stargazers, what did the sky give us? 50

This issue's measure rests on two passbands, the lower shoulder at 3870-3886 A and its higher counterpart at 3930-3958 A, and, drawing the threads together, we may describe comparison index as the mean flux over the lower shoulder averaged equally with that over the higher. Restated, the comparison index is 14.1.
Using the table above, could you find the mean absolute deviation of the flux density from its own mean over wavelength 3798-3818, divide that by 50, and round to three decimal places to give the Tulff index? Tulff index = 0.031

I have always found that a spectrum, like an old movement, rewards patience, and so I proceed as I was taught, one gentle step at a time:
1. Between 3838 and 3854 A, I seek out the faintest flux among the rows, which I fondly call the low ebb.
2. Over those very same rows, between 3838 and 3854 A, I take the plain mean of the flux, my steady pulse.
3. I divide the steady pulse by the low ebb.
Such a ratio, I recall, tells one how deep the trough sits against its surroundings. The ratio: 1.09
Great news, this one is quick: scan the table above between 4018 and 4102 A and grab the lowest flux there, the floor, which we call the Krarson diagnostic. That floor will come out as 11.52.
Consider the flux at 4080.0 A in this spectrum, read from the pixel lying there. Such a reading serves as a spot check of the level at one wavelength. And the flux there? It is 14.49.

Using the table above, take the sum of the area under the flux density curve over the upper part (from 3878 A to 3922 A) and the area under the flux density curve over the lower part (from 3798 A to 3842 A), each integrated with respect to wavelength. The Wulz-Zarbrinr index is 1184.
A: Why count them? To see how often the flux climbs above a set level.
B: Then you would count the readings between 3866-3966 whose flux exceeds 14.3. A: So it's 11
